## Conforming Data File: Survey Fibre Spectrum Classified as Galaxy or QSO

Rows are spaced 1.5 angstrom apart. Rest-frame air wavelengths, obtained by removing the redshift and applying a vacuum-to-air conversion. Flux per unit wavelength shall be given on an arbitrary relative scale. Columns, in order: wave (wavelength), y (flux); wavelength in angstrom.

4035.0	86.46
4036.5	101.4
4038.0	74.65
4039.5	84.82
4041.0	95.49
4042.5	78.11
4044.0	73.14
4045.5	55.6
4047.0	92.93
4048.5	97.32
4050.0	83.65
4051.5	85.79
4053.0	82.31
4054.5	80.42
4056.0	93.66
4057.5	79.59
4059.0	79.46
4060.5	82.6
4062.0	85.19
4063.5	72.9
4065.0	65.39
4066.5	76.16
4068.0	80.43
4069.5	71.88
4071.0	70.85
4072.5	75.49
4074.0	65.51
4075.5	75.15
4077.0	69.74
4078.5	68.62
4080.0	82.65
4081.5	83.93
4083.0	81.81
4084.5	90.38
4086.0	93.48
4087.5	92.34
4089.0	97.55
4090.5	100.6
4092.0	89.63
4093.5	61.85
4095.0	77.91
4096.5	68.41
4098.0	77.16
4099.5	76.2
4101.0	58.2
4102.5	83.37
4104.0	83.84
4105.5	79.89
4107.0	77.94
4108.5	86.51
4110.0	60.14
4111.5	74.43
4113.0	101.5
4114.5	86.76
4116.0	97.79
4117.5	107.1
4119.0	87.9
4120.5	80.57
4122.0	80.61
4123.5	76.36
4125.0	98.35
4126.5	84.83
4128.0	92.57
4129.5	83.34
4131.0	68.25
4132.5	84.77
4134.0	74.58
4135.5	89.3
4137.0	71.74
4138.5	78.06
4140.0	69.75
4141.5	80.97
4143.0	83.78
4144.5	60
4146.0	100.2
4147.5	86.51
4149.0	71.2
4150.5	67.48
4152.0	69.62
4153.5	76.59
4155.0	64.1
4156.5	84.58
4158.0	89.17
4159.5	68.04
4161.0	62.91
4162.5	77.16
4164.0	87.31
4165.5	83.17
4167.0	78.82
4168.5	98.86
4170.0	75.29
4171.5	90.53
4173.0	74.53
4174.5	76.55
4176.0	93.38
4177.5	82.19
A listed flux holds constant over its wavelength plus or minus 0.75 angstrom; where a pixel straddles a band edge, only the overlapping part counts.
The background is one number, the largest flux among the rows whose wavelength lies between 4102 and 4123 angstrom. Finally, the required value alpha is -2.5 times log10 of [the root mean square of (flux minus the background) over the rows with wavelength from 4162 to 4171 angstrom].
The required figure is -3.49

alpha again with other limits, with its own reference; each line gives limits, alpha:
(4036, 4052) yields -3.55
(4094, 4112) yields -3.79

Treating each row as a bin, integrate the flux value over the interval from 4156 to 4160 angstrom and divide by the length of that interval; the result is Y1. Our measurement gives 81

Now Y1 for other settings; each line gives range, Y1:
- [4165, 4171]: 84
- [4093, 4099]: 72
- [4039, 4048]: 80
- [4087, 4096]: 86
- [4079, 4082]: 82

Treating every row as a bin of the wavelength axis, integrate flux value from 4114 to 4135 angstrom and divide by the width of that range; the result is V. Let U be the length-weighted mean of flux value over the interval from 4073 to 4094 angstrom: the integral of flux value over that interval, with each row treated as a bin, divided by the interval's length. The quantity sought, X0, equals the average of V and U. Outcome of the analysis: 84.3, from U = 83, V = 86.0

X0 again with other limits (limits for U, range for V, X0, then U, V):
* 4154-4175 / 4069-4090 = 79.8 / 79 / 80.3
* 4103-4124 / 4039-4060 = 83.7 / 84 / 83.0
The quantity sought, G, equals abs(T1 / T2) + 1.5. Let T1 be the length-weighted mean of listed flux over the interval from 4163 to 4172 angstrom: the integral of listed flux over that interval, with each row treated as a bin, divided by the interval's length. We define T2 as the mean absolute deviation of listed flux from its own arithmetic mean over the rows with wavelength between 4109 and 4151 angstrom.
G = 10.3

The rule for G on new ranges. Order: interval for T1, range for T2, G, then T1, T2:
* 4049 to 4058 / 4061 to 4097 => 10.9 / 85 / 9.0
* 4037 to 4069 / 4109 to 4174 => 10.2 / 81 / 9.3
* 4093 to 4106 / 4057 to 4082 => 15.5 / 74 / 5.3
